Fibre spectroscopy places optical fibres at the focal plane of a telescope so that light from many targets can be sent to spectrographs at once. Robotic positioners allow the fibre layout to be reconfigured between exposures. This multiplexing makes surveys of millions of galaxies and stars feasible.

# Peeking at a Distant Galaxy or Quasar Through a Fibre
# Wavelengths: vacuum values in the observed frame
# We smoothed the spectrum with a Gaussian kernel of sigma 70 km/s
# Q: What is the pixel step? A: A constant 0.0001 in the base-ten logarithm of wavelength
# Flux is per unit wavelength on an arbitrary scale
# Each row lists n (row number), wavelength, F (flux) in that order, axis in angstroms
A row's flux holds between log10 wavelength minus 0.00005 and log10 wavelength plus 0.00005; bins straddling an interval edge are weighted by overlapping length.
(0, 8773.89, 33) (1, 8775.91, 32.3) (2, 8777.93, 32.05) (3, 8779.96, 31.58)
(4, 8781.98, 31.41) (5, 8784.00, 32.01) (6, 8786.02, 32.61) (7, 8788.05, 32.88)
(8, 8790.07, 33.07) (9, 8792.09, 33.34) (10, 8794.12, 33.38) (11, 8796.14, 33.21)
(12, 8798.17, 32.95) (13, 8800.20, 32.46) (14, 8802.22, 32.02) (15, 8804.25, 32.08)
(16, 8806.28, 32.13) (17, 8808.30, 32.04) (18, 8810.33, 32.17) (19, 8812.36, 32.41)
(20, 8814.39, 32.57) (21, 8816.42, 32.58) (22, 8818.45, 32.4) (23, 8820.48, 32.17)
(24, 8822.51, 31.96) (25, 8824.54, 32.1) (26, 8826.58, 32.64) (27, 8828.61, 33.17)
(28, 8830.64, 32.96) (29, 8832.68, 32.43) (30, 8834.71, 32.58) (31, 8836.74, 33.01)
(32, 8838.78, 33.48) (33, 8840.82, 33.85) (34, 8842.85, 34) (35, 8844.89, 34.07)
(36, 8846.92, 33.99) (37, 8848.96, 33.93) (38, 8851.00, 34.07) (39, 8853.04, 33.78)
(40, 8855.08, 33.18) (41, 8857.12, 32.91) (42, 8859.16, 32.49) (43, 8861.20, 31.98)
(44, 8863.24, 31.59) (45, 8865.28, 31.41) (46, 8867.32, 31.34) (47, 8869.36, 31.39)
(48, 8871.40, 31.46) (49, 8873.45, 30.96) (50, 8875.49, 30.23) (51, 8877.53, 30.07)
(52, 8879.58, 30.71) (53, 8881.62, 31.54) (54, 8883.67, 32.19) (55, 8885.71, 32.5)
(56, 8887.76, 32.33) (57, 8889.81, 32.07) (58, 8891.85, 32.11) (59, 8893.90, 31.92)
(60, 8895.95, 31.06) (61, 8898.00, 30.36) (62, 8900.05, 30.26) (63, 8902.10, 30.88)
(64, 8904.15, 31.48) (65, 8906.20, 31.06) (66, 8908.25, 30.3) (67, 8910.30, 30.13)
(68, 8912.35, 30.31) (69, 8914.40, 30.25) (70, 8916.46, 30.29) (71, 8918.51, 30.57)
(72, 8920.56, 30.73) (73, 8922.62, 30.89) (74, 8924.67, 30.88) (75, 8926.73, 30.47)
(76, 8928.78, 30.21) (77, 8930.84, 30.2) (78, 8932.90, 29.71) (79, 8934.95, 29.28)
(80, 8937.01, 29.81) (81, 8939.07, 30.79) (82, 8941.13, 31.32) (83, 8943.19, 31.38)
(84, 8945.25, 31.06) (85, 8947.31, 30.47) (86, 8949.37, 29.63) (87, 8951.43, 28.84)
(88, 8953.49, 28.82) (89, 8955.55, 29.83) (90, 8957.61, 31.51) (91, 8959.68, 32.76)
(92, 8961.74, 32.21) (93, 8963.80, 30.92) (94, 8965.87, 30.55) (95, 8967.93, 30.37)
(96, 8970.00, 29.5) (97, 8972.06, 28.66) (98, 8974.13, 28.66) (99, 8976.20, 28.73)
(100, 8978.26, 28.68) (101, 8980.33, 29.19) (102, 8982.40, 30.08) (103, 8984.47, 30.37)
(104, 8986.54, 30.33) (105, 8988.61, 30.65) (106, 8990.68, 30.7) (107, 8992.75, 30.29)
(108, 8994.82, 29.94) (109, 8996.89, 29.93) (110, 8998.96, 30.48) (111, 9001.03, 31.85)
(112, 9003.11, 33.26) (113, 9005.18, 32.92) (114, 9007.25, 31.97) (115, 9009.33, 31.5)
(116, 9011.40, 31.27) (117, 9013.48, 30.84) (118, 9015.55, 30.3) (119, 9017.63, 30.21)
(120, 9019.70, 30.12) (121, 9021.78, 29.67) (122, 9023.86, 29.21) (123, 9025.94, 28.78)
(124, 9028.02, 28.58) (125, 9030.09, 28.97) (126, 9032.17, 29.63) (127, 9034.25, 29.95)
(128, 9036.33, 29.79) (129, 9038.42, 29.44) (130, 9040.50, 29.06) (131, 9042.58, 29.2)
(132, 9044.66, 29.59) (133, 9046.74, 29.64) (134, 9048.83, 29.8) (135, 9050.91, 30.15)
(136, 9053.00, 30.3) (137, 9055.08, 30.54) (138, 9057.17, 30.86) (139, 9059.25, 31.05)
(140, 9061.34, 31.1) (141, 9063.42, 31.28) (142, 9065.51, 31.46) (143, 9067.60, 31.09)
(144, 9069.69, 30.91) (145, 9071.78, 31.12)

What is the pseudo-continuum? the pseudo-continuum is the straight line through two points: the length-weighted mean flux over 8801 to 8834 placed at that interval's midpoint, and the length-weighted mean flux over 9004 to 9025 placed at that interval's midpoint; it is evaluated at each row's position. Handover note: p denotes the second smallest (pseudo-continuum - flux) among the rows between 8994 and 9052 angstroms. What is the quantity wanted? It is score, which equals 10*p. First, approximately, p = -2.0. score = -20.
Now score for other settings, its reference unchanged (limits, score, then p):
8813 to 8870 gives -19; -1.9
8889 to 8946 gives -3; -0.3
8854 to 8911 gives -9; -0.9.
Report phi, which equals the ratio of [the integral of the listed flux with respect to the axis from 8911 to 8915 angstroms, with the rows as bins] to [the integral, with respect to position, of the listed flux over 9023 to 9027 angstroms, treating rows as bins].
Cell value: 1.046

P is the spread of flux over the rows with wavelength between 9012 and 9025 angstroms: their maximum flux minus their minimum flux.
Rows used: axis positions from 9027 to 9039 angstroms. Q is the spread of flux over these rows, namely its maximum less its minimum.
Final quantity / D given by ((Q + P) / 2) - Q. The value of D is 0.13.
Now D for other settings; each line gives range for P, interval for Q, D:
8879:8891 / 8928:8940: 0.14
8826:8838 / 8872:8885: -0.69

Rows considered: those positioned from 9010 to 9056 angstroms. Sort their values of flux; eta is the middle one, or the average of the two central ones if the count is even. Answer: 29.7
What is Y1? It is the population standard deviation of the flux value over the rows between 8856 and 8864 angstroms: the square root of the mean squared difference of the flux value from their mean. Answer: 0.50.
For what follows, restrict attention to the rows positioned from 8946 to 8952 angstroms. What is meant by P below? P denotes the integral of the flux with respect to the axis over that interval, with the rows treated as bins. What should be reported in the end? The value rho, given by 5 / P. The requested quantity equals 0.0280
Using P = 179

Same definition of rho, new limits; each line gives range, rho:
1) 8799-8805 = 0.0259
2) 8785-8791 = 0.0254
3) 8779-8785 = 0.0263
